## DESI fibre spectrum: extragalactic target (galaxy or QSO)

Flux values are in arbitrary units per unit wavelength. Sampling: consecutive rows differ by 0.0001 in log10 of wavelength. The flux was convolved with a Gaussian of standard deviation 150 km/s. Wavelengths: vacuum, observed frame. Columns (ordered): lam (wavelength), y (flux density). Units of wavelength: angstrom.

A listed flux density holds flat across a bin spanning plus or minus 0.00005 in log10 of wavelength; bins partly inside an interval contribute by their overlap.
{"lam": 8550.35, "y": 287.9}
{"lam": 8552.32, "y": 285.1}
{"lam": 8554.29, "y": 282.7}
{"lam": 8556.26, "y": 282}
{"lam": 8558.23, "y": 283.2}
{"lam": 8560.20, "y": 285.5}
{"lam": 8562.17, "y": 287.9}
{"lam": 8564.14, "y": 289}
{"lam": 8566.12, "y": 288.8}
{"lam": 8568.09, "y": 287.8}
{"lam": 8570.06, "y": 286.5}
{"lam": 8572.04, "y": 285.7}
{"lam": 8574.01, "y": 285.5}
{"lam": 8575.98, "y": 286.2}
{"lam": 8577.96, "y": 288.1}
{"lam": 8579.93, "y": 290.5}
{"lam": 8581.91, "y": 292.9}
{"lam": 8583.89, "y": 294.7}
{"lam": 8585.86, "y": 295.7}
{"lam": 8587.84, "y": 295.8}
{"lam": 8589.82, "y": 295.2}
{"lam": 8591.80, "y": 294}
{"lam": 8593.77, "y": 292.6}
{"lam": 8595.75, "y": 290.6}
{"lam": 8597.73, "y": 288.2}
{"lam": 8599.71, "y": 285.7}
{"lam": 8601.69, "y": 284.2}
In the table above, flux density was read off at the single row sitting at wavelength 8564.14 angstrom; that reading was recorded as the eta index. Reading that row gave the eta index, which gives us 289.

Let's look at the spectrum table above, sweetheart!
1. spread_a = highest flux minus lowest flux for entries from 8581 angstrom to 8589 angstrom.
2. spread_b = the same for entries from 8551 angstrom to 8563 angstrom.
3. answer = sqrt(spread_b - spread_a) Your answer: 1.7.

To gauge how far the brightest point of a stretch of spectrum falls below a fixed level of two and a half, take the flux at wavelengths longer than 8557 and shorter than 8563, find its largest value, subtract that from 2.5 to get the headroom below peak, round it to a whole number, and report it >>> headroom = -285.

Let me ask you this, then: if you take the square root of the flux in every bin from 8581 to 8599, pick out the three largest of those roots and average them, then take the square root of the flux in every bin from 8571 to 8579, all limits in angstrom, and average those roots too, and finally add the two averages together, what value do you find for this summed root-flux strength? 34.1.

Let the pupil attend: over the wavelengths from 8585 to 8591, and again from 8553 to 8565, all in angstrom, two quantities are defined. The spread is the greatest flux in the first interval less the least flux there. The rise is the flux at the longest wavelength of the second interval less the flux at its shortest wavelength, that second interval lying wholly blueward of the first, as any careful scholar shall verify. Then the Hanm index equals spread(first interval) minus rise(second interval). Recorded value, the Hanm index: -5.7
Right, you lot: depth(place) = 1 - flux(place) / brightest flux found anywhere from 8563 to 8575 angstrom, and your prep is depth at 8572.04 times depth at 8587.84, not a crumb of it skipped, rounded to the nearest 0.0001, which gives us -0.0003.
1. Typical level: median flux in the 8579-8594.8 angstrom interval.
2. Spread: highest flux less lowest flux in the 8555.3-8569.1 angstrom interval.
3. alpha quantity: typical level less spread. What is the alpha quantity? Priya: 287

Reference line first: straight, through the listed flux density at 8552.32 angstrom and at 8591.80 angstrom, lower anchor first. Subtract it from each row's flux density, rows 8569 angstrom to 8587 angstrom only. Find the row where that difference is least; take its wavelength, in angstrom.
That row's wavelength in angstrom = 8574.01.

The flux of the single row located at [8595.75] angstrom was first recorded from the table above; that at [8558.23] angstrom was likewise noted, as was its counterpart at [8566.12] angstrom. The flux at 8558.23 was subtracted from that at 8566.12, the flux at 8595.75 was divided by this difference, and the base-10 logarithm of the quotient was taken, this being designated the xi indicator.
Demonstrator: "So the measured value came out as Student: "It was 1.7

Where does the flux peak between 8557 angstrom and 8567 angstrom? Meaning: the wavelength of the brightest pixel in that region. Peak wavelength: 8564.14 angstrom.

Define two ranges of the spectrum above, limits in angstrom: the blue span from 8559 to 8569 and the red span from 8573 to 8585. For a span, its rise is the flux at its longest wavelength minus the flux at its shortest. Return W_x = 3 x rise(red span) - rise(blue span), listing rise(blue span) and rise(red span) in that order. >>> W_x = 25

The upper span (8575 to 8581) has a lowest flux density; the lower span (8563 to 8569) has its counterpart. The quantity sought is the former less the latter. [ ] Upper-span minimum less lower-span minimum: -1.6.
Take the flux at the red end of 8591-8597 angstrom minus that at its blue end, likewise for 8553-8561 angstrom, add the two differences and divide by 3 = 0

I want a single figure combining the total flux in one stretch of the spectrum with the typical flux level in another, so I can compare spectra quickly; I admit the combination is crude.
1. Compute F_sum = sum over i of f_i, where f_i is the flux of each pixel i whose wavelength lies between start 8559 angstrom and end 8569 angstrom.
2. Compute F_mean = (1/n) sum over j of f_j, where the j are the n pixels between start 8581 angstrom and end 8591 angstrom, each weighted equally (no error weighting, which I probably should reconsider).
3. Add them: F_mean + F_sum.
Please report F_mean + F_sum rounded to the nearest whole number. 1734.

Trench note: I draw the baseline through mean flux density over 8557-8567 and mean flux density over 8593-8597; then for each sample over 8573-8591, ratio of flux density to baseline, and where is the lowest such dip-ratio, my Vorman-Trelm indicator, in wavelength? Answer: 8574.01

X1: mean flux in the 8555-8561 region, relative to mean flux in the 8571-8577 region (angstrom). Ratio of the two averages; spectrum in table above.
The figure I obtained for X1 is 0.99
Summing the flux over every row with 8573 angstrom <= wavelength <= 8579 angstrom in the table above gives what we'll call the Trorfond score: 860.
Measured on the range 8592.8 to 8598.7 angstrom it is 871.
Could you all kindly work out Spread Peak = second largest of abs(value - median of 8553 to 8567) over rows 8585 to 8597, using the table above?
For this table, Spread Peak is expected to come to 10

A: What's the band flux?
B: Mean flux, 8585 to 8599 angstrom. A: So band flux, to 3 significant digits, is 293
